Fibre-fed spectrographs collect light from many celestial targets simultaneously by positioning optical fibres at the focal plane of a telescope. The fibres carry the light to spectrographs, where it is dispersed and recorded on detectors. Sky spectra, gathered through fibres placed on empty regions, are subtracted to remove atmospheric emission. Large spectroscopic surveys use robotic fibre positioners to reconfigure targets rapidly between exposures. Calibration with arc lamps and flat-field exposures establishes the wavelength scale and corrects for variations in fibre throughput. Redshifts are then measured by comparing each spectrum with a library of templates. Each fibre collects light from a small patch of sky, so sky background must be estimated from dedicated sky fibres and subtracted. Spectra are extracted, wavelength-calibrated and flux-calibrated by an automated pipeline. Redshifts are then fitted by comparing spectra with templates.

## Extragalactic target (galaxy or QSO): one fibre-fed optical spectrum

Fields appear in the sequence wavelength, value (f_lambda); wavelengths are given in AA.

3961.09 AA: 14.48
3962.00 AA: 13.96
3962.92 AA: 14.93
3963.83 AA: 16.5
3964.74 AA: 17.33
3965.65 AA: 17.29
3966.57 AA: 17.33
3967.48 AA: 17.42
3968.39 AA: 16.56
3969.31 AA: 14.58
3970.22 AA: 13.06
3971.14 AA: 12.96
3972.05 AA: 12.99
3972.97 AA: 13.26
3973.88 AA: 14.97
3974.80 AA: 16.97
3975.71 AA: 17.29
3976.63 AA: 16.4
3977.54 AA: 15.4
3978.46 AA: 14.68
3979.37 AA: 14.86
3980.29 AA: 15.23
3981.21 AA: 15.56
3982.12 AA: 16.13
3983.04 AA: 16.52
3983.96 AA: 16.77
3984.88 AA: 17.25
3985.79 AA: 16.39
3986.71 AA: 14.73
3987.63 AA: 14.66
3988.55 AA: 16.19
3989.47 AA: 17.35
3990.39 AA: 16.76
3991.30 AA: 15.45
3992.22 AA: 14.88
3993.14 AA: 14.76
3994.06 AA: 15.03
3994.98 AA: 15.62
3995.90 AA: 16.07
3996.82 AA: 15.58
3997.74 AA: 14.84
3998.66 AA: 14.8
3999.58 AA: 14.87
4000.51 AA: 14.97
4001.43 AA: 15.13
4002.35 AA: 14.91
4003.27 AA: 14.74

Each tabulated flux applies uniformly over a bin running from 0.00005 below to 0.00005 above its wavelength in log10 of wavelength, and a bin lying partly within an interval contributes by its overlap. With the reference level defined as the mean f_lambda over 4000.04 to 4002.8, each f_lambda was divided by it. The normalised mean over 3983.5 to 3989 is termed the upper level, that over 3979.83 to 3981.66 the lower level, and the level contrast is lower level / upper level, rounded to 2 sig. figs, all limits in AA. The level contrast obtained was 0.96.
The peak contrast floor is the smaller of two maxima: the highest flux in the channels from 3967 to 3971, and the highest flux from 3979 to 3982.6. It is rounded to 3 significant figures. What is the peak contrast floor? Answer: 16.1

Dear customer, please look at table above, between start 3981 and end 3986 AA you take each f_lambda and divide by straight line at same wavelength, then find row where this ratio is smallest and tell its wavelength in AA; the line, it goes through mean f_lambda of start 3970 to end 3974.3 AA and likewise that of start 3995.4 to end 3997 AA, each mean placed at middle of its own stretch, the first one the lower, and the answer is 3981.21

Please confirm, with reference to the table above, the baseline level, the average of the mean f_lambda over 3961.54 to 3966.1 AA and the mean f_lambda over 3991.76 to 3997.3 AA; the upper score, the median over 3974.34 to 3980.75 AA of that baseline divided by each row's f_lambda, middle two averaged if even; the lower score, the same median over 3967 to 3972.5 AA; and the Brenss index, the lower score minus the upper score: 0.12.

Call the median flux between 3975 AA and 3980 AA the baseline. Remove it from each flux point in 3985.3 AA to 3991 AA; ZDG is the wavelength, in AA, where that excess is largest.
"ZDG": 3989.47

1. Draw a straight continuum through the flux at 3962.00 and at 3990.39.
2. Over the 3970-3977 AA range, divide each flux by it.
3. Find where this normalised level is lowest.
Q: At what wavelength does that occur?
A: 3972.05 AA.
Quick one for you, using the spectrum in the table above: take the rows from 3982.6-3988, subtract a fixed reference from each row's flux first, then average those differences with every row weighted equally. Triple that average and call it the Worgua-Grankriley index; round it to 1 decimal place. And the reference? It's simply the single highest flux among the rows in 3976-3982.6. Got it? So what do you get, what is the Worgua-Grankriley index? -1.0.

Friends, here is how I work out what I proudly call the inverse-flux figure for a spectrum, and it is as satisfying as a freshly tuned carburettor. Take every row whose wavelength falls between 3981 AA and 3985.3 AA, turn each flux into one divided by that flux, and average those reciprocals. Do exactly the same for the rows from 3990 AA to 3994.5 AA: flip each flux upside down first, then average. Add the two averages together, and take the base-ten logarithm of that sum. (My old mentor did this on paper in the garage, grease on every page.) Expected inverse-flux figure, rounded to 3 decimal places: -0.899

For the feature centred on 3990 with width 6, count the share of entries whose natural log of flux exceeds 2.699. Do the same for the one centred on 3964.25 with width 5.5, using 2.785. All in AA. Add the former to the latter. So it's 1.5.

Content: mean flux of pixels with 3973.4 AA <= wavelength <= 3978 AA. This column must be 16.2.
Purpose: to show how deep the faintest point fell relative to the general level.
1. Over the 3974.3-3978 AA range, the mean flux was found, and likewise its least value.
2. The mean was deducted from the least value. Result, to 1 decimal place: -1.1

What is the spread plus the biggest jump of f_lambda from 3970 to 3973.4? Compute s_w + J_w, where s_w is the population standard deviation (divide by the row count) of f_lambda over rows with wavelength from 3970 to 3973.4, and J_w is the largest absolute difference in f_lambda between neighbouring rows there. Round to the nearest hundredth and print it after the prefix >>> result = 0.39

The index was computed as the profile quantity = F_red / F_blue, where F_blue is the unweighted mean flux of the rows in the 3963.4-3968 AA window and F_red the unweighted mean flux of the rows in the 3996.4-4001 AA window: 0.87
